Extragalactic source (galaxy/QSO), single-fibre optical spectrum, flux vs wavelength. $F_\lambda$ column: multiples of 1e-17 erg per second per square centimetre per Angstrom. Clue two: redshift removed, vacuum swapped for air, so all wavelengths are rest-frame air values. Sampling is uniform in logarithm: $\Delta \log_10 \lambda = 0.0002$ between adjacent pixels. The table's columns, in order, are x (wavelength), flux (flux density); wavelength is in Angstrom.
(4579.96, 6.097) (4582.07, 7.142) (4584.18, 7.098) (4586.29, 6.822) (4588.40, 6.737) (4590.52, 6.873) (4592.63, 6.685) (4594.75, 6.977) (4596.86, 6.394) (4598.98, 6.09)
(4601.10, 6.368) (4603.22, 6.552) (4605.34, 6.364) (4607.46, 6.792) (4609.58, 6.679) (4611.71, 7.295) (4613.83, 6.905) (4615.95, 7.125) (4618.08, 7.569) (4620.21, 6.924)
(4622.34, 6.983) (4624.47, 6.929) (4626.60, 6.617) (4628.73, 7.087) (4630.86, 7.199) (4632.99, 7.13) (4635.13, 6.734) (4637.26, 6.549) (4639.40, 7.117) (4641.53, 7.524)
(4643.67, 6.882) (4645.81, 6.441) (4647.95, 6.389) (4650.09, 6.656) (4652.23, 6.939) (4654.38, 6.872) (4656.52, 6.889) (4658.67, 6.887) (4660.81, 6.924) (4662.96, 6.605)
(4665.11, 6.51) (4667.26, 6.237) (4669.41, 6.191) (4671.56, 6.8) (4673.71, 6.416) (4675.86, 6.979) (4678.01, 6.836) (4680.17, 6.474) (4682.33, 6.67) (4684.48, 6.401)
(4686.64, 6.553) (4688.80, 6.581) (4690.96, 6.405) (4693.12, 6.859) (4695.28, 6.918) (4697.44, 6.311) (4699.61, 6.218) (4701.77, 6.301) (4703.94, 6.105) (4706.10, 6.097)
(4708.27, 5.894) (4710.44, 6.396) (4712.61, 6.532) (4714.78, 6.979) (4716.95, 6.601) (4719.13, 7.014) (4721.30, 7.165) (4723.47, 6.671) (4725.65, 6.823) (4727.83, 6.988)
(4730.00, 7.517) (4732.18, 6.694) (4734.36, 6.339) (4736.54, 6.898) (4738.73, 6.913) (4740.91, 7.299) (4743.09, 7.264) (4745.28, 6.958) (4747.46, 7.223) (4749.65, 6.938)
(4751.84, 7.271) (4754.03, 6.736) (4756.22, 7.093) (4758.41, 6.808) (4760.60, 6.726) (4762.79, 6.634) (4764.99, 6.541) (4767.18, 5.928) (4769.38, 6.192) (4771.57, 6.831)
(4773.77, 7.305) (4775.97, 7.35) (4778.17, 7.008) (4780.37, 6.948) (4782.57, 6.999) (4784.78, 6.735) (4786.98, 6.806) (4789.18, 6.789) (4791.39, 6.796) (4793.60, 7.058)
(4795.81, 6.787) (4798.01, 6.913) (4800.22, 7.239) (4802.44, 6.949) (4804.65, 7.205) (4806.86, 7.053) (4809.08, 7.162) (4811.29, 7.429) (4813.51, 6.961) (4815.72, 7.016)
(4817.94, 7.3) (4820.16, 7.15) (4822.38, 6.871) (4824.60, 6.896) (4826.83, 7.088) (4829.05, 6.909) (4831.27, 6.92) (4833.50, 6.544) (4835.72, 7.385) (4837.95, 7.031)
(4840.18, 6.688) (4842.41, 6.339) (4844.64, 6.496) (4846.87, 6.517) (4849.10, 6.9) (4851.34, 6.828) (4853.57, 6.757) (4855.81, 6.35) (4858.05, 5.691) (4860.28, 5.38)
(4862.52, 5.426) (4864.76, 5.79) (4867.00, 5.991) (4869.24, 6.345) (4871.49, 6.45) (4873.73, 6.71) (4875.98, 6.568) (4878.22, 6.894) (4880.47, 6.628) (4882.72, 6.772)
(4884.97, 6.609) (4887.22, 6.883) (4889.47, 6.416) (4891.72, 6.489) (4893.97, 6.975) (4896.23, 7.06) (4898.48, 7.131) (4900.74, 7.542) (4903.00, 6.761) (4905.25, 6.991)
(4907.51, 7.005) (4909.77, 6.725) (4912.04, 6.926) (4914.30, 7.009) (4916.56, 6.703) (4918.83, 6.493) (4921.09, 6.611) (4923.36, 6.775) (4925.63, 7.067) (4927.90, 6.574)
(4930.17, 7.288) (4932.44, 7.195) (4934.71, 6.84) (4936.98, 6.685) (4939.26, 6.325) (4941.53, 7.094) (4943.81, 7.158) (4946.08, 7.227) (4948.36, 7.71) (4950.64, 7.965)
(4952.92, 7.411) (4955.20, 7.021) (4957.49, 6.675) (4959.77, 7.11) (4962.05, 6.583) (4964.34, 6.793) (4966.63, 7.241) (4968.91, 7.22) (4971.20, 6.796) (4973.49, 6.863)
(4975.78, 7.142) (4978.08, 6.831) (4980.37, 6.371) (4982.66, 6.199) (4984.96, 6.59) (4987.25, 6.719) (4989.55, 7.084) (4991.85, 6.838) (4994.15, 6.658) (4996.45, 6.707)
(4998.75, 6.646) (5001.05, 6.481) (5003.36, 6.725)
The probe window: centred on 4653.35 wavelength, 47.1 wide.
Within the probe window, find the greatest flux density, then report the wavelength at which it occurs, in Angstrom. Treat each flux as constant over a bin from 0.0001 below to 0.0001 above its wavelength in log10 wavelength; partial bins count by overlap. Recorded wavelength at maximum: 4641.53 Angstrom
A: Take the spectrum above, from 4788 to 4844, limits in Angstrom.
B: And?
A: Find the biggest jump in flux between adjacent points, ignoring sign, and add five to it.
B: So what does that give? 5.84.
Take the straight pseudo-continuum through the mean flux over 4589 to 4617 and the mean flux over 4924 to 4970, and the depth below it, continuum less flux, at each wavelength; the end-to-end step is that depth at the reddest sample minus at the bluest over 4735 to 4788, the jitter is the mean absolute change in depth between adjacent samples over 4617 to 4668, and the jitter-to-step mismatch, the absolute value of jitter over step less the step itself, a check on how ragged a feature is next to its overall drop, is 1.6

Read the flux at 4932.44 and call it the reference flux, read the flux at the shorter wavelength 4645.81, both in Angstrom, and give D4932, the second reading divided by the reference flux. 0.90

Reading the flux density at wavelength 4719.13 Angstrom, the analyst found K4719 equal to 7.014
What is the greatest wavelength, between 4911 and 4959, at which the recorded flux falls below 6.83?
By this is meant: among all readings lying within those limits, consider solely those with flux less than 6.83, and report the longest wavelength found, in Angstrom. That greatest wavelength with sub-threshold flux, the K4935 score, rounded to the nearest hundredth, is 4957.49 Angstrom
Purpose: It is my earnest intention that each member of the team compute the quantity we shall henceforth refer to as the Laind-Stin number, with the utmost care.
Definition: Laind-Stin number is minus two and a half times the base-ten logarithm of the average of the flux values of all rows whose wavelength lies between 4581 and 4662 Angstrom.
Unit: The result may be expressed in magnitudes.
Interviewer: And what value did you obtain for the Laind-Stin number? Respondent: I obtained -2.09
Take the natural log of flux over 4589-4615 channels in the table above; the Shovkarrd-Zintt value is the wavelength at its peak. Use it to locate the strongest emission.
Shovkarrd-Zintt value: 4611.71 Angstrom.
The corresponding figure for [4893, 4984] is 4950.64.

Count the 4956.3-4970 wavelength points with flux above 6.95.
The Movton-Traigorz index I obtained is 3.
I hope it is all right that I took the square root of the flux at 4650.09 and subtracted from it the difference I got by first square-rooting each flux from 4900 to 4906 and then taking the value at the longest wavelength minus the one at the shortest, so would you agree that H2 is 2.68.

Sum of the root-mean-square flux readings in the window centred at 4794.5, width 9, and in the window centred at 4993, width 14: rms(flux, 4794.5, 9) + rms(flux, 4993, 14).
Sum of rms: 13.7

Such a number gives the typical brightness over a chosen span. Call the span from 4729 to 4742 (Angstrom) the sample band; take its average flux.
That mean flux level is 6.94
